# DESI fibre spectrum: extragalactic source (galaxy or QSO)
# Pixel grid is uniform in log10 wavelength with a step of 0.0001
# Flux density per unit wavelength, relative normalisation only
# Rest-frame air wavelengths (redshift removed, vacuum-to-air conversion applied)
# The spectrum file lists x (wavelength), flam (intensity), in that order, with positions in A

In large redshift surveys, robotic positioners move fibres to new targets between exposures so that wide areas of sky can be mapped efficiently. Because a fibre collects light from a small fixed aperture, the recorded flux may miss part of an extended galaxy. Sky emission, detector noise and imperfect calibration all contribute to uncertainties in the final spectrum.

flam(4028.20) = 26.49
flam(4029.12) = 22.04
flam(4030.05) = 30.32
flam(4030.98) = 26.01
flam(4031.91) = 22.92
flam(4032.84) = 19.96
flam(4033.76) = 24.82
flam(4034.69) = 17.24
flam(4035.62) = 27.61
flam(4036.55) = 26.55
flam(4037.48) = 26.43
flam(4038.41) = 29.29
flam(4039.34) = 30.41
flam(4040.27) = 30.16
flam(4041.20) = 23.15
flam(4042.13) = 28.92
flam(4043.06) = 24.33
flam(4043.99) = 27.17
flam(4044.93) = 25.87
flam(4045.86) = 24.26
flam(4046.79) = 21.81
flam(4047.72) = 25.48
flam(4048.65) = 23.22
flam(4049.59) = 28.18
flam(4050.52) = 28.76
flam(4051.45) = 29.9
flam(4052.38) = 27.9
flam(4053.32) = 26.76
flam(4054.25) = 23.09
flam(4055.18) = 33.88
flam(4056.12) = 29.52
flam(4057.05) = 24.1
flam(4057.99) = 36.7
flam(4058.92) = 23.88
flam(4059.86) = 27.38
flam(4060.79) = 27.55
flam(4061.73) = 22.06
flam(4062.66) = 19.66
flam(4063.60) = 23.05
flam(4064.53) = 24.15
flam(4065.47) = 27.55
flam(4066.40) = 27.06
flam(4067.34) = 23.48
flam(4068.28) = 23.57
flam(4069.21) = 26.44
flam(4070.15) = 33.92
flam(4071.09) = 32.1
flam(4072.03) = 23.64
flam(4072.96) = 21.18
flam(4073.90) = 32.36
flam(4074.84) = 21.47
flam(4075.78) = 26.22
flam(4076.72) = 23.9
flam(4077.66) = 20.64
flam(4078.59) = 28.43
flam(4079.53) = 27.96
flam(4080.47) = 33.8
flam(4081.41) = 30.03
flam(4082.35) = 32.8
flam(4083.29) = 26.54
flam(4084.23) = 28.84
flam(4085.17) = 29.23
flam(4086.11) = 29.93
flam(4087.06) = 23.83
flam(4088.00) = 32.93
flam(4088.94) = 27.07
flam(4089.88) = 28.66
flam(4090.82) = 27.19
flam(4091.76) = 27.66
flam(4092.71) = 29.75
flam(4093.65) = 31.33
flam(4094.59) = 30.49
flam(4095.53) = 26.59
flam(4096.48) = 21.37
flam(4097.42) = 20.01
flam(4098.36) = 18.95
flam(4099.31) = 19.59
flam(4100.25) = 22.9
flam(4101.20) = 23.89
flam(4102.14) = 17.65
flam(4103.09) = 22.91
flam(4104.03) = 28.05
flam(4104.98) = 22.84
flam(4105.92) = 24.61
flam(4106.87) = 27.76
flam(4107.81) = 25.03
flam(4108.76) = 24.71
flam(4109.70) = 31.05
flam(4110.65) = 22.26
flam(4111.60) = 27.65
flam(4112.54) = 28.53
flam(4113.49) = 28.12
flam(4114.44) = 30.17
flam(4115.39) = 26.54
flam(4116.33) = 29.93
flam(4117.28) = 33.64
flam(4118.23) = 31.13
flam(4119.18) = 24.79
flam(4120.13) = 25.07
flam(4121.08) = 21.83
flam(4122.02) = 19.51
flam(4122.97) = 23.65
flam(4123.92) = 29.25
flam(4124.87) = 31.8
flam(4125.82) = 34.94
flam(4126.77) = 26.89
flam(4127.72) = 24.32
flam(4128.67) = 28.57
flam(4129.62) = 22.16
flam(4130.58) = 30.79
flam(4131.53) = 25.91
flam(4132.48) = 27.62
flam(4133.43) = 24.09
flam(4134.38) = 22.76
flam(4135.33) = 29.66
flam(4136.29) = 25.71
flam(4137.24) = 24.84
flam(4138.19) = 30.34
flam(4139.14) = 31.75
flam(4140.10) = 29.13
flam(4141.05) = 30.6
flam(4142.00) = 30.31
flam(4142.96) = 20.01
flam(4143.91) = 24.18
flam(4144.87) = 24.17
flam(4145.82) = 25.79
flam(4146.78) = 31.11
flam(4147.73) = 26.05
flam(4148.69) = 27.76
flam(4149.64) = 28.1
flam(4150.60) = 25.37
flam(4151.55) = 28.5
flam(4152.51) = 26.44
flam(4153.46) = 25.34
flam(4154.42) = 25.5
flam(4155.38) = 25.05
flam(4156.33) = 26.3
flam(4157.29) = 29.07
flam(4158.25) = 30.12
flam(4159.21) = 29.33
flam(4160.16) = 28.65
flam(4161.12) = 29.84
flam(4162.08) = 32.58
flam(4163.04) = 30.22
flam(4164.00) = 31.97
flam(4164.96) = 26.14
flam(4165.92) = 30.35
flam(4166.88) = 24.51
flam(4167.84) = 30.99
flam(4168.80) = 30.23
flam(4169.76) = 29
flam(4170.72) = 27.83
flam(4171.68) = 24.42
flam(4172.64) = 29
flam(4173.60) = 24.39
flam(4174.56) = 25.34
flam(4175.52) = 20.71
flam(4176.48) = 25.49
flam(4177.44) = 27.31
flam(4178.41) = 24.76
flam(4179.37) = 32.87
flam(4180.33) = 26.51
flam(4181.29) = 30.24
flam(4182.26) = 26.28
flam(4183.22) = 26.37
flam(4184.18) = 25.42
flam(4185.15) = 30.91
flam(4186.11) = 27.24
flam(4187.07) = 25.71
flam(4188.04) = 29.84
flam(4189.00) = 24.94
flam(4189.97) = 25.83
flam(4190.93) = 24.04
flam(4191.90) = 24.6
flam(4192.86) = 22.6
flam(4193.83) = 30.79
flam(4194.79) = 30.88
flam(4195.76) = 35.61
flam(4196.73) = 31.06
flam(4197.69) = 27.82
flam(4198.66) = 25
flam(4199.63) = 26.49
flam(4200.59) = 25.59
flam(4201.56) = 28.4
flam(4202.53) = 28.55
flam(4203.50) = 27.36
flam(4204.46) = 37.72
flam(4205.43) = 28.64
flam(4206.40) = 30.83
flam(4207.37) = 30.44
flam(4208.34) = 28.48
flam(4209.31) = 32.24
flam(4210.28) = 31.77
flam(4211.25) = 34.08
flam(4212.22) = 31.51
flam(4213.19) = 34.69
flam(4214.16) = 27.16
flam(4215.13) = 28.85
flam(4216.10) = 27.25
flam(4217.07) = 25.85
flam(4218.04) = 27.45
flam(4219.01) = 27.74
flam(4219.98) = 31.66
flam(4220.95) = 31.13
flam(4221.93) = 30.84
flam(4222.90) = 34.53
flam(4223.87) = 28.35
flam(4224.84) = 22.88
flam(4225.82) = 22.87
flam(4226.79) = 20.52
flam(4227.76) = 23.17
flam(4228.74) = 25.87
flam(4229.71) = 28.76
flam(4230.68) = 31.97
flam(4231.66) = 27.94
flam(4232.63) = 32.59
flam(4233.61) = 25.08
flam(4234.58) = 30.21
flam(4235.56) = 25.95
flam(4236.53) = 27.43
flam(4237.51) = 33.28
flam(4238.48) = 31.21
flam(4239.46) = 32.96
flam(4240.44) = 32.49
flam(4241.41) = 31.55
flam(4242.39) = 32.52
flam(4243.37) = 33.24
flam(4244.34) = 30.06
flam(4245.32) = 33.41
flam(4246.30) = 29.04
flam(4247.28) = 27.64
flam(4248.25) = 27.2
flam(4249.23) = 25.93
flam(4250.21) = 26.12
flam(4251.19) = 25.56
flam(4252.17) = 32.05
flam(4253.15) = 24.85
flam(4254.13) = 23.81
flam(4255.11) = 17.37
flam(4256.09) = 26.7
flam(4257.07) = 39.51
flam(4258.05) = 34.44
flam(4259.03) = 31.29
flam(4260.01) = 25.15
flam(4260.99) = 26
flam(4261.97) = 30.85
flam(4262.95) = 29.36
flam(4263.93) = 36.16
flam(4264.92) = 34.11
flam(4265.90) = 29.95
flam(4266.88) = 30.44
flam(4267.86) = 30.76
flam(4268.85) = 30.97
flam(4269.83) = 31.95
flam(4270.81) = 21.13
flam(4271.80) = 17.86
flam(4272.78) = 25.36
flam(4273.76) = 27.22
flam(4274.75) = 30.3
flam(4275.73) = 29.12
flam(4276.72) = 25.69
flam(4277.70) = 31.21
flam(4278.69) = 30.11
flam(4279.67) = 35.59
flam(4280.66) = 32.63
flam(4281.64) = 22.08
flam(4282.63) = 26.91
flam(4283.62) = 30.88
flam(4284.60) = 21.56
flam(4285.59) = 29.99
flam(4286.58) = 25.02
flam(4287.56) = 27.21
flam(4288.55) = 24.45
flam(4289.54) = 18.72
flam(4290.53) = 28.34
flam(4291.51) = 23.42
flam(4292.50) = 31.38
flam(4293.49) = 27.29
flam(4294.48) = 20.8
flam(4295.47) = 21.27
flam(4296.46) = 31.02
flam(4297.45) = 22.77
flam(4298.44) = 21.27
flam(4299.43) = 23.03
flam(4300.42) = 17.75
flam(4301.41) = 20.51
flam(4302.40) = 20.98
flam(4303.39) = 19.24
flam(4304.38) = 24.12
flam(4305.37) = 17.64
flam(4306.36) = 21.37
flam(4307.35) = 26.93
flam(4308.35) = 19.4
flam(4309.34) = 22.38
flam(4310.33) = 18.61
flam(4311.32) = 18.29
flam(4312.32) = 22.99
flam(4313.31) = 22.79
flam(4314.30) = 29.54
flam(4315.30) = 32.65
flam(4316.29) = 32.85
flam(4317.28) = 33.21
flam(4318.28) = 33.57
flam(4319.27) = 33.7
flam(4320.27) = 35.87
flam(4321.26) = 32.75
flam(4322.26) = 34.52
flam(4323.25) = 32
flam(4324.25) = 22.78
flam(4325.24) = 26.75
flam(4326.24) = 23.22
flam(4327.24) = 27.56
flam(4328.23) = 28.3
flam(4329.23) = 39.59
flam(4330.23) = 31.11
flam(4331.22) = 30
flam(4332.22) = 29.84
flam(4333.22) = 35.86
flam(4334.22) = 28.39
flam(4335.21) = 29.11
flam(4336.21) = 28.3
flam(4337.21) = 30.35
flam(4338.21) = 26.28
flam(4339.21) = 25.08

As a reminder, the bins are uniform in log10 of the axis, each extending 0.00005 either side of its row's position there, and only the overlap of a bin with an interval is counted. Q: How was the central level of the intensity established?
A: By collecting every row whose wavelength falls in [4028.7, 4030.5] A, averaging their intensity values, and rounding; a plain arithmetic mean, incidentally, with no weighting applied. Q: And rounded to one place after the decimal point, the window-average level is 26.2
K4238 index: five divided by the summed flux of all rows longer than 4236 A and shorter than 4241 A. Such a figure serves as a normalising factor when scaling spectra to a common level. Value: 0.032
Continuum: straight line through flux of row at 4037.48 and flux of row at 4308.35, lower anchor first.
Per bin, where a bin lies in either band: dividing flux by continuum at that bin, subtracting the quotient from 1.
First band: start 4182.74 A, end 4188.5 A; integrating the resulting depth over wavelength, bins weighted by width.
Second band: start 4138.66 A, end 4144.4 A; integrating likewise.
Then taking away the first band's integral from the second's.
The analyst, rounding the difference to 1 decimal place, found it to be 0.3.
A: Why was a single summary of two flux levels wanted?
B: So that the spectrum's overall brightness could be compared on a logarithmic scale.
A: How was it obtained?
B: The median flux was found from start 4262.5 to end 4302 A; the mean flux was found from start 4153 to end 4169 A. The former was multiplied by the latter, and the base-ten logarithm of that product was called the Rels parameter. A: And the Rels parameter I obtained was 2.89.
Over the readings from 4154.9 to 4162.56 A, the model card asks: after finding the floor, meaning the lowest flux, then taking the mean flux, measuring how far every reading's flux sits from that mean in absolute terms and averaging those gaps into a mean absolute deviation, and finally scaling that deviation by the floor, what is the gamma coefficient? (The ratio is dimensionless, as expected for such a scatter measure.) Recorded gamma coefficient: 0.066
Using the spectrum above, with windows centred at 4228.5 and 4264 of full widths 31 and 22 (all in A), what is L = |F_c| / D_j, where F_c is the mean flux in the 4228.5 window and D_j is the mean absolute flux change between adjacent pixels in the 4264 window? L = 6.9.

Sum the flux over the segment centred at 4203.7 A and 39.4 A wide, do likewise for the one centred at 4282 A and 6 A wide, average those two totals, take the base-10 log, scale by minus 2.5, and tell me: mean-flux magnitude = -7.1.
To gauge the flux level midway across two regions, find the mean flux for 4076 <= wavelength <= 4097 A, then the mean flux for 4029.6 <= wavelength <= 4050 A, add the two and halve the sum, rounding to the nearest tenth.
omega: 26.9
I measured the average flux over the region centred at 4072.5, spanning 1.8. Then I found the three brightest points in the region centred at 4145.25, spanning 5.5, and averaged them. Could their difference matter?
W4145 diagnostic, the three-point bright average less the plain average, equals 5.2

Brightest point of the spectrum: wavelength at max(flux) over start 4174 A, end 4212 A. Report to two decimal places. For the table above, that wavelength 4204.46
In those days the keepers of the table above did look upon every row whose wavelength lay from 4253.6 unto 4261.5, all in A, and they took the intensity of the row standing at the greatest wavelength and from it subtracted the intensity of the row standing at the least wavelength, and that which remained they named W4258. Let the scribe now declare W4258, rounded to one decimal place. 2.2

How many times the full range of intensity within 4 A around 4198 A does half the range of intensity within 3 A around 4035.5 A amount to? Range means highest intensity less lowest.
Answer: 0.86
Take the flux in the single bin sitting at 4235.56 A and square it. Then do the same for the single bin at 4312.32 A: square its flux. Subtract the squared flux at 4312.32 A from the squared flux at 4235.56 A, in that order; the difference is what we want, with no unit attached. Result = 145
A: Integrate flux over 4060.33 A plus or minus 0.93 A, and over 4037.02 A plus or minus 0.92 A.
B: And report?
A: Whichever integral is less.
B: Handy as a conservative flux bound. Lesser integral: 49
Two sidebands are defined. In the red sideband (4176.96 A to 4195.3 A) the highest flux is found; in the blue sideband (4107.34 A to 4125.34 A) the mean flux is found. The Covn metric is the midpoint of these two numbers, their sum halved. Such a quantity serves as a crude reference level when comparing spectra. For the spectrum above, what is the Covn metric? 30.0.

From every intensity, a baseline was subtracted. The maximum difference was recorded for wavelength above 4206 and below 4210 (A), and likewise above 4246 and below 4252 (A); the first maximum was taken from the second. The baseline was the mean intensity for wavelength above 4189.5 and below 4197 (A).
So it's -3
